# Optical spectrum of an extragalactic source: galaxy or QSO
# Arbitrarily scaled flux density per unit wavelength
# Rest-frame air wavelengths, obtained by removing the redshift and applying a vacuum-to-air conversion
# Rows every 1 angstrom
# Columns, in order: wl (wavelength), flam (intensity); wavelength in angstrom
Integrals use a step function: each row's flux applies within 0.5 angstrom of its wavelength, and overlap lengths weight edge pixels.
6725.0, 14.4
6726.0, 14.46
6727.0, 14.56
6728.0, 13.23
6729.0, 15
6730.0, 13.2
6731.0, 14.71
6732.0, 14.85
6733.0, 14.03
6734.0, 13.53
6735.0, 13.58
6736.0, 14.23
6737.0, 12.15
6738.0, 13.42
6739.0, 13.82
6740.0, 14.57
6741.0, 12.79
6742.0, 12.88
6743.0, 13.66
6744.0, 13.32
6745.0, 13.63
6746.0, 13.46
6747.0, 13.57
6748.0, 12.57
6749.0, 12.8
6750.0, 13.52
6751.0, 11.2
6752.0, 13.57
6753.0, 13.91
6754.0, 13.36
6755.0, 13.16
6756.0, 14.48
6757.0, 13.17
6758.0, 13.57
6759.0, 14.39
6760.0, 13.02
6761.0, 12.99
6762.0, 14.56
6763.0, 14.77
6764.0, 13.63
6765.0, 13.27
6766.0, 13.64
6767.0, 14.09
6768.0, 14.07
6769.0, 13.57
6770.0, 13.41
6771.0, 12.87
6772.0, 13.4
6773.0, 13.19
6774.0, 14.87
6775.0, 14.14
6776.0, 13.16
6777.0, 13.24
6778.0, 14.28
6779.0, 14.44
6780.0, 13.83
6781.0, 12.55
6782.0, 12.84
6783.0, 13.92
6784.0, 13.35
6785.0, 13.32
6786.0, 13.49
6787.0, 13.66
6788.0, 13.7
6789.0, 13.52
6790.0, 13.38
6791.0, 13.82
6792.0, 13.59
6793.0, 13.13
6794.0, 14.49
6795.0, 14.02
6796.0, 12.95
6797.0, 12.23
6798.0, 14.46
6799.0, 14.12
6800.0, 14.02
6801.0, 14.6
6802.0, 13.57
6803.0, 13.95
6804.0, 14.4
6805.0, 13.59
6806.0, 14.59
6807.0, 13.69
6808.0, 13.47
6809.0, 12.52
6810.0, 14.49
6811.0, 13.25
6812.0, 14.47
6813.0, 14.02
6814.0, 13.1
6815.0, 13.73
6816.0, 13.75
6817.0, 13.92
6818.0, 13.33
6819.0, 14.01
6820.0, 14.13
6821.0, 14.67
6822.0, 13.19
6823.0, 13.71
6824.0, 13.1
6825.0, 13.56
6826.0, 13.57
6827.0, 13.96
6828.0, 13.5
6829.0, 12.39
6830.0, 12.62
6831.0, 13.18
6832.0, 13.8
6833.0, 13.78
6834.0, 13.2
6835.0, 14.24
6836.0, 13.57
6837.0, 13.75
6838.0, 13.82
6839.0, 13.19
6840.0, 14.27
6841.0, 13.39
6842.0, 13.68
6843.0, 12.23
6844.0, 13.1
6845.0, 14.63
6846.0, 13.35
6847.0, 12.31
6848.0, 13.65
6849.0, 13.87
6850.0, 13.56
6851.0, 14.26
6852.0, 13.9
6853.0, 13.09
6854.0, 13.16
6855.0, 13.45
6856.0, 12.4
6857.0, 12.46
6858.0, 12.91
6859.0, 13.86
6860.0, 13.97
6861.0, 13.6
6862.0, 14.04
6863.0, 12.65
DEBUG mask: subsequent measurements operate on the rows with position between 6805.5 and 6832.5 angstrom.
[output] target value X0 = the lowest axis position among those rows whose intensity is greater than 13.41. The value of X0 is 6806.0 angstrom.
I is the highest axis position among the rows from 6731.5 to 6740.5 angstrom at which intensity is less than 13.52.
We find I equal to 6738.0 angstrom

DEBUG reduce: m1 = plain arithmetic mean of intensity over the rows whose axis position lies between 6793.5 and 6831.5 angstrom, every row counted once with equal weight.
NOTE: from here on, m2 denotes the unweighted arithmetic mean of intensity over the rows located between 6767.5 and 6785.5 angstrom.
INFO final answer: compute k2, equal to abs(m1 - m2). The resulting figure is 0.112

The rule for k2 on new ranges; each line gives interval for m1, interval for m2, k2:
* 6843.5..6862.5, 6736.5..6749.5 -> 0.171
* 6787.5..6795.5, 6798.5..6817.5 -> 0.149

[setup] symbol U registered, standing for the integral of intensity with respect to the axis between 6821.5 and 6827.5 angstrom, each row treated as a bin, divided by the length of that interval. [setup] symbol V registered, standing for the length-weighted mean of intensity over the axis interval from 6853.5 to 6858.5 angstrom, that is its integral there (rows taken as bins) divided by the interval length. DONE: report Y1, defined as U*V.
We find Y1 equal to 174.0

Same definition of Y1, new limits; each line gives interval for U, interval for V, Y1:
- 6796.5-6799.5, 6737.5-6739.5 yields 185.3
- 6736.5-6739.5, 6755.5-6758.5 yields 180.4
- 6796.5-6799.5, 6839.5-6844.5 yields 181.4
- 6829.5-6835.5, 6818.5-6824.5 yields 185.9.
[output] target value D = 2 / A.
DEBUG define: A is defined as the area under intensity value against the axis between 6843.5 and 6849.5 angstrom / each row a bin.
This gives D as 0.0247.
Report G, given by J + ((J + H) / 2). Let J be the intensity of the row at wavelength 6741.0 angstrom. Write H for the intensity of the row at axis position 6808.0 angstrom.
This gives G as 25.9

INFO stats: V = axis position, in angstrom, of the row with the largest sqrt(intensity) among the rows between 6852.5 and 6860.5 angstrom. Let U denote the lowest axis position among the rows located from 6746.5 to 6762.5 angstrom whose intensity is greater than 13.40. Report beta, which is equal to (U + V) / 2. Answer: 6803.5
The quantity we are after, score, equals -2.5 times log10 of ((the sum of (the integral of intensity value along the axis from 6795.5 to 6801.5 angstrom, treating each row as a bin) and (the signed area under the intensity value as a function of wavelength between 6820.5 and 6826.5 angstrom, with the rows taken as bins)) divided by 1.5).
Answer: -5.1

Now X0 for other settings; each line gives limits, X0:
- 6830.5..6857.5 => 6832.0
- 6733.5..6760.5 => 6734.0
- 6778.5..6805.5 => 6779.0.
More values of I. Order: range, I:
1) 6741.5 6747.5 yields 6746.0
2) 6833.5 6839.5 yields 6839.0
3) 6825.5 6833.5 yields 6831.0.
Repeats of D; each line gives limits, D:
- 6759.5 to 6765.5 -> 0.0243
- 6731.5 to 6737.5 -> 0.0243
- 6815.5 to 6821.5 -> 0.0239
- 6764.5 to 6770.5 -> 0.0244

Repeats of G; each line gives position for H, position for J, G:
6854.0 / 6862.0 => 27.6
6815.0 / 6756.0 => 28.6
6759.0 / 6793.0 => 26.9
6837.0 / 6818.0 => 26.9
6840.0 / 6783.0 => 28.0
